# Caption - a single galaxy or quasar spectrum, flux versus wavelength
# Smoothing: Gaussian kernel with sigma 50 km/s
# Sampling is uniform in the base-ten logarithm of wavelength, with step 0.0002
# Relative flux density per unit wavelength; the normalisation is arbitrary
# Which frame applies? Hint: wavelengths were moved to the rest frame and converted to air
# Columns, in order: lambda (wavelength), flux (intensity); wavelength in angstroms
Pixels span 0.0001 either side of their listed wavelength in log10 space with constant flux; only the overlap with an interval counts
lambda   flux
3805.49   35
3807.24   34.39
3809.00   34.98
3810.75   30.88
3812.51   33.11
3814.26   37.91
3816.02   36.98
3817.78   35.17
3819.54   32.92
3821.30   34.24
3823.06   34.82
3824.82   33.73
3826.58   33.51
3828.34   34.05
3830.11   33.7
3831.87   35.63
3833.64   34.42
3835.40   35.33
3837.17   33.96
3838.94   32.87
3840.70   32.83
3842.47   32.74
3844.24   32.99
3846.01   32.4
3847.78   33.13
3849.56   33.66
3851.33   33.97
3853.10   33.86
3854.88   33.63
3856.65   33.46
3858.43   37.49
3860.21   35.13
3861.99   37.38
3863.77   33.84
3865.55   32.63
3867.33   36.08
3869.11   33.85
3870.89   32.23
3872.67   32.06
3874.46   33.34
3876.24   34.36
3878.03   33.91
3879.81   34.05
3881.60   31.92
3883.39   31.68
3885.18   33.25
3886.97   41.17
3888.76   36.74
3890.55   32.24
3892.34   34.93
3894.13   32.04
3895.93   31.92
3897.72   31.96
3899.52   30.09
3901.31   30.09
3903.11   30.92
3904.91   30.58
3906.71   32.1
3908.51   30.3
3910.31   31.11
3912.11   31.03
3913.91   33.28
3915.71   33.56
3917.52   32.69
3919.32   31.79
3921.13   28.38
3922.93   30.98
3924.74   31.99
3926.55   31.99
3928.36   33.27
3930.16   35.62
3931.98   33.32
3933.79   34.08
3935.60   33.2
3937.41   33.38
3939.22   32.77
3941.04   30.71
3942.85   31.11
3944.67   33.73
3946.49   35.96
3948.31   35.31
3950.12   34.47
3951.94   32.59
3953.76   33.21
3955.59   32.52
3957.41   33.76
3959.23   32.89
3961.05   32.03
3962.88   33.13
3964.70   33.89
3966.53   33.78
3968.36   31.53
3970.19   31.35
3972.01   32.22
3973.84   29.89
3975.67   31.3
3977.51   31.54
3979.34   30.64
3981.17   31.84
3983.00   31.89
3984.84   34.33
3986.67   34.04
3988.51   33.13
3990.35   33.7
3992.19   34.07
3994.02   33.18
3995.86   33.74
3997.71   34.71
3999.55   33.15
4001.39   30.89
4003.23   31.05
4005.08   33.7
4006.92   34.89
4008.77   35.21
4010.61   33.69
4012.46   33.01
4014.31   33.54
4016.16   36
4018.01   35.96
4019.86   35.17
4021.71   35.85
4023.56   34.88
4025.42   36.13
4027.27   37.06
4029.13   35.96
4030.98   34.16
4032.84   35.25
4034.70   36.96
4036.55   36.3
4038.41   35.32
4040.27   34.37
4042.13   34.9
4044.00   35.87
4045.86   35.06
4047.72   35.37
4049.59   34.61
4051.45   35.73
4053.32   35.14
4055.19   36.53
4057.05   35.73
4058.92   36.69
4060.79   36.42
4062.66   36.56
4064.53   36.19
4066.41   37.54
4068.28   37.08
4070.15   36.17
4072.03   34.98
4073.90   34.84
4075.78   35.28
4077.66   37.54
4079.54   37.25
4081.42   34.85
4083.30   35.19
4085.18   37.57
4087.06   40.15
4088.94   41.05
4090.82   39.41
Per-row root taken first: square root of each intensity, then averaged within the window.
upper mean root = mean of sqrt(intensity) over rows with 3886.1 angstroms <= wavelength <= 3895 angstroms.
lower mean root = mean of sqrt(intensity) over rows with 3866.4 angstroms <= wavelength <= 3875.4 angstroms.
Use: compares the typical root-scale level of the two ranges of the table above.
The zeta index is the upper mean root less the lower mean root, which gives 0.158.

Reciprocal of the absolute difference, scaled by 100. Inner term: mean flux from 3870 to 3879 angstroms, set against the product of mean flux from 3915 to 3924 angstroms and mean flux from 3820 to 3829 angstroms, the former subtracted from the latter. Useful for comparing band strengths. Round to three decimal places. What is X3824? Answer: 0.096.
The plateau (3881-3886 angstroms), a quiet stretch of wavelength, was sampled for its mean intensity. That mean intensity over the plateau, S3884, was 32.3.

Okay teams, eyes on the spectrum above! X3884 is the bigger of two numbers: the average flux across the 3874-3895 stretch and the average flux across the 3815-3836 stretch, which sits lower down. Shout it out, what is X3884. 34.5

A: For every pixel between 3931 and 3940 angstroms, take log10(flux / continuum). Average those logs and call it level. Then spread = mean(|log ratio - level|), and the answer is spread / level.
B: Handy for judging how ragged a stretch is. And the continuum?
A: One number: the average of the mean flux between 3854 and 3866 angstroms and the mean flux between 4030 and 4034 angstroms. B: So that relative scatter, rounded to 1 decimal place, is -0.2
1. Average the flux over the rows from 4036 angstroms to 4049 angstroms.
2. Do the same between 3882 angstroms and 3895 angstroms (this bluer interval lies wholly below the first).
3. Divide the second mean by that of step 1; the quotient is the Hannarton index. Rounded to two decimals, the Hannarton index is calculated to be 0.98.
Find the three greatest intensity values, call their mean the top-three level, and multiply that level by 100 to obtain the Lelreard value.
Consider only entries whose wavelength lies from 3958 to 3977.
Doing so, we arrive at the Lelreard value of 3360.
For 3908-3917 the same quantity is 3265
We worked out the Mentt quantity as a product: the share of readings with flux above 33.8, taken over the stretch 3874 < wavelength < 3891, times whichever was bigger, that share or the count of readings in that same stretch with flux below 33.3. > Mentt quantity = 2.00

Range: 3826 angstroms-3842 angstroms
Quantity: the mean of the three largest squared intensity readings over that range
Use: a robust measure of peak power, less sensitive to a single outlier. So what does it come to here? 1234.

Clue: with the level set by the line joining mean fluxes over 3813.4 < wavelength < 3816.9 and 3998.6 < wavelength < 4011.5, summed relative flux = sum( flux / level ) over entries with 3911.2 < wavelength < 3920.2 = 4.61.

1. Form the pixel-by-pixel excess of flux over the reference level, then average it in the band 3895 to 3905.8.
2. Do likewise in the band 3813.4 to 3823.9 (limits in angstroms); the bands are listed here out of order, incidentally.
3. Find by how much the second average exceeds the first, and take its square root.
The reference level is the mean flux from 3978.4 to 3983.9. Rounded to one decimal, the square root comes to 2.1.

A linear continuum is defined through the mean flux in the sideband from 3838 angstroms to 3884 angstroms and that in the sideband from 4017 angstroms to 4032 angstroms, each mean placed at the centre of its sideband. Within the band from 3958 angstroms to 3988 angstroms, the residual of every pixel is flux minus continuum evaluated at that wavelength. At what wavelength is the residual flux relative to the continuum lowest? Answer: 3973.84 angstroms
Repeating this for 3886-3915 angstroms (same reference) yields 3901.31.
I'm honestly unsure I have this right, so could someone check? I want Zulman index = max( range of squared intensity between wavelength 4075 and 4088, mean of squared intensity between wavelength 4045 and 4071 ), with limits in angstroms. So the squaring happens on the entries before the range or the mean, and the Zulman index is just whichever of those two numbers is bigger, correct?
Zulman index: 1301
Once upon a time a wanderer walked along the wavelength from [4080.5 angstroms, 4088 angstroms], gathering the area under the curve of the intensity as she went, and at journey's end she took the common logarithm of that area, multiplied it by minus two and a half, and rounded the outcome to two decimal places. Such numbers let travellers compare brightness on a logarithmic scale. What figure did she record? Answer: -6.11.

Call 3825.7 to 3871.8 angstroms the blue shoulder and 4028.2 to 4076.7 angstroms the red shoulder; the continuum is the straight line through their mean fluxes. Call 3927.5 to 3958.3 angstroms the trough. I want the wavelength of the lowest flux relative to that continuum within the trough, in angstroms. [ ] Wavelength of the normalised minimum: 3941.04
